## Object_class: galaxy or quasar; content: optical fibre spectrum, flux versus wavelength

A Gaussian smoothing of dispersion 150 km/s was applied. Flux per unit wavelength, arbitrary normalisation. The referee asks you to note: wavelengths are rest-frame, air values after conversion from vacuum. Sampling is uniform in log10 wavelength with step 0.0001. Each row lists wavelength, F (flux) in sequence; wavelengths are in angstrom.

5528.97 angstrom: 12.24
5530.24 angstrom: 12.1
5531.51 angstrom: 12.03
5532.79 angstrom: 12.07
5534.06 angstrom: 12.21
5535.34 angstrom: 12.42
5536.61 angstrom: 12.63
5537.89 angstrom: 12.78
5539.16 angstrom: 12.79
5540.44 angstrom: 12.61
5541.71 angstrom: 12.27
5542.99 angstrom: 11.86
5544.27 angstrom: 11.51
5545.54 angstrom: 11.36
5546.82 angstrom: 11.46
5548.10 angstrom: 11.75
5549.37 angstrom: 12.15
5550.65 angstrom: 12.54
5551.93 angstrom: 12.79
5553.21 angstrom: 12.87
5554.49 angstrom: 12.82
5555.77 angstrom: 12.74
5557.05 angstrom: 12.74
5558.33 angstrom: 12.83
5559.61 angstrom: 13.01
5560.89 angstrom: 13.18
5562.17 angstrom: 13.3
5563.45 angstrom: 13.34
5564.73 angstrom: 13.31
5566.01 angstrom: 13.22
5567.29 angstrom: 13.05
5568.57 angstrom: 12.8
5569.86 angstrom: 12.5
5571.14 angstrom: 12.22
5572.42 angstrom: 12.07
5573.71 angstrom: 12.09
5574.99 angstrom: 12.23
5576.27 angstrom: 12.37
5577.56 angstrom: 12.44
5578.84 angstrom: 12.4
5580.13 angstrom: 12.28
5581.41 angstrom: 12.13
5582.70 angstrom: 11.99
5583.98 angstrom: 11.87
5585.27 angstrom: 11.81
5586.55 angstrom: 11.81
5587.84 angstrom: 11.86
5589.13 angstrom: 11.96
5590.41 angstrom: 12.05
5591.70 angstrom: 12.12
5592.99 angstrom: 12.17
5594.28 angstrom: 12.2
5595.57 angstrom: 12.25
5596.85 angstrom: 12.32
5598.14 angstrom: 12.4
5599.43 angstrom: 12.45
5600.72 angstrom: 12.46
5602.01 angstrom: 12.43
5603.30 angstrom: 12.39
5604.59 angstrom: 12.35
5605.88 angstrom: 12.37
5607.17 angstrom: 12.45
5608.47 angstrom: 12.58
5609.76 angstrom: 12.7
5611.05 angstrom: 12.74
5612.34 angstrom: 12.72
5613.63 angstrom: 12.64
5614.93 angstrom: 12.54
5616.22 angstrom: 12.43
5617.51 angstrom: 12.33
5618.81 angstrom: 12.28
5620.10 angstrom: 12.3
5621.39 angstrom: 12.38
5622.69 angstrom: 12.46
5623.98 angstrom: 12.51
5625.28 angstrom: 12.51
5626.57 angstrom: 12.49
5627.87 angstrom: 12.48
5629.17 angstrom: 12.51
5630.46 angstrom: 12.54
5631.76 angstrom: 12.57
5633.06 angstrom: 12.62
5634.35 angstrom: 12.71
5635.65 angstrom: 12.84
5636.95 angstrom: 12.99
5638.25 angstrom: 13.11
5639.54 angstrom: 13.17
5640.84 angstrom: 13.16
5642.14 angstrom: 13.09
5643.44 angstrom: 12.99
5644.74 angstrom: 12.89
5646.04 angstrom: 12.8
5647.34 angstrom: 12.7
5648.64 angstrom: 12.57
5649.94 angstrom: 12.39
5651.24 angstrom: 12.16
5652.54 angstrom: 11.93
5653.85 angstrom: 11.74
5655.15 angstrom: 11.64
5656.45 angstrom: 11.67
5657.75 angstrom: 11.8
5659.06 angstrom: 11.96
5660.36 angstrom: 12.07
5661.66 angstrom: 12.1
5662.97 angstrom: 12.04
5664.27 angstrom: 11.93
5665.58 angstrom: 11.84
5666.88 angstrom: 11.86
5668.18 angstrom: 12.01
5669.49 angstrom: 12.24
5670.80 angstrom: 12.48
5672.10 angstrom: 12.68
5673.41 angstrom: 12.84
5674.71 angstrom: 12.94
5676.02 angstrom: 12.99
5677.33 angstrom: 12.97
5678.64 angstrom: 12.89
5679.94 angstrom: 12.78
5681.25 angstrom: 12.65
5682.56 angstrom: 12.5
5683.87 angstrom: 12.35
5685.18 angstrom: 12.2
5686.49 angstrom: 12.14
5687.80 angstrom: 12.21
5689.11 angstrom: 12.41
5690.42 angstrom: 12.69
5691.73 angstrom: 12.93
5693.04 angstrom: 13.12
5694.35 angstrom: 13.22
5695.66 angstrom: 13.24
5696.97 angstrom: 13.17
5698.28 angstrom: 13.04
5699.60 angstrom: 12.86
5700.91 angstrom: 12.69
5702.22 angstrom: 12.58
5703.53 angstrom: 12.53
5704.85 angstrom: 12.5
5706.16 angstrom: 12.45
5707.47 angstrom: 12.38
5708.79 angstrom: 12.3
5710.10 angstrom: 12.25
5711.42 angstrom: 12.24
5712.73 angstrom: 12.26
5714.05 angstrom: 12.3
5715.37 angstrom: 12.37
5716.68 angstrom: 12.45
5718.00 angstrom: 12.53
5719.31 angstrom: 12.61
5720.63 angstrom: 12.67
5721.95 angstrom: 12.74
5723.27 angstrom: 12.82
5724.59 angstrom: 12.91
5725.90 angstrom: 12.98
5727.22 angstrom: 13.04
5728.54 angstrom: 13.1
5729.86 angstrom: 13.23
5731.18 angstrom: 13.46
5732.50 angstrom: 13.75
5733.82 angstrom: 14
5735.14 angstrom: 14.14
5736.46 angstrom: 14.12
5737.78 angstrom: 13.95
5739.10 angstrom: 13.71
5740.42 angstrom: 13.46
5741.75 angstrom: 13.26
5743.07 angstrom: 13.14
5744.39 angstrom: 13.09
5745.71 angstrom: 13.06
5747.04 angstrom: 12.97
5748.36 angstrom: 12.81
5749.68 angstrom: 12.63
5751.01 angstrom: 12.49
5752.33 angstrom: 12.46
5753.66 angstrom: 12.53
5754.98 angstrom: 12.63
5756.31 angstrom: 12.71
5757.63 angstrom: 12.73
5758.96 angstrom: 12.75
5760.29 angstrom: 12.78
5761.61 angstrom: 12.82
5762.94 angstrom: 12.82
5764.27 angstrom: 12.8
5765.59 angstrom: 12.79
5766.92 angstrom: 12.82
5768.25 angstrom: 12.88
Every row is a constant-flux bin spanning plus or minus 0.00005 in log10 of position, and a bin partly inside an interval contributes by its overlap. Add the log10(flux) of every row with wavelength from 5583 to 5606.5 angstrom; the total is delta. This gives 19.54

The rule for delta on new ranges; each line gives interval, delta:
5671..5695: 19.86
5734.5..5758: 20.11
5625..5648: 19.92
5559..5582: 19.84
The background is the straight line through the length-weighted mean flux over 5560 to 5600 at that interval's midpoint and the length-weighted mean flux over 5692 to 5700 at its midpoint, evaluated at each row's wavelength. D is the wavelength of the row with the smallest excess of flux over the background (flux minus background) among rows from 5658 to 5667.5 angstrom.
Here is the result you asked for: 5665.58 angstrom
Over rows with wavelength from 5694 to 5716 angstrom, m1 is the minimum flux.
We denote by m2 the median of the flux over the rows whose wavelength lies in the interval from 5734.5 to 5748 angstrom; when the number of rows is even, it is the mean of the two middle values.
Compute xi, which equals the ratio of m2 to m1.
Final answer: 1.09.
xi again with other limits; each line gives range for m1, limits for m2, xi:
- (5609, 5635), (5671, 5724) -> 1.03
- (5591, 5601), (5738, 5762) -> 1.06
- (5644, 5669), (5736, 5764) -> 1.10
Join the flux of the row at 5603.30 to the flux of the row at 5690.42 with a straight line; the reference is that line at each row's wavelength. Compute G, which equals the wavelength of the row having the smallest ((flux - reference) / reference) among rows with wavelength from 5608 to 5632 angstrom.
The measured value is 5618.81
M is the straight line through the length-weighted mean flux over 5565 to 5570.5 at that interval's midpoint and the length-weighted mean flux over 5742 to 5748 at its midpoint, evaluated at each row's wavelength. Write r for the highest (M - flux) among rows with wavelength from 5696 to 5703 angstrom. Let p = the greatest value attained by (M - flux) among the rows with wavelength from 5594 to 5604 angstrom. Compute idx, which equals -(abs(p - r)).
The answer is -0.28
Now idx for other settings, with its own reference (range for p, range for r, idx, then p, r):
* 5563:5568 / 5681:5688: -1.02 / -0.13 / 0.88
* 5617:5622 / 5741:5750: -0.23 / 0.68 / 0.45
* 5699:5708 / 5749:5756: -0.04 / 0.66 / 0.62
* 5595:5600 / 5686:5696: -0.19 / 0.69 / 0.88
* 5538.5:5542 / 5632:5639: -0.27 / 0.63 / 0.36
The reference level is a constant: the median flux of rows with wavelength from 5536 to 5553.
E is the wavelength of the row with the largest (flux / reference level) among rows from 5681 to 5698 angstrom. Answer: 5695.66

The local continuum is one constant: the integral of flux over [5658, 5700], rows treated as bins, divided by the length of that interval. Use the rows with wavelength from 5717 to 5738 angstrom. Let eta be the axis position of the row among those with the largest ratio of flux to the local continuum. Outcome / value 5735.14 angstrom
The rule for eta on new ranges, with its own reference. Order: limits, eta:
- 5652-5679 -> 5676.02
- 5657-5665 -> 5661.66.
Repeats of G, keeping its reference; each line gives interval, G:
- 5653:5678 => 5655.15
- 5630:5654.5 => 5653.85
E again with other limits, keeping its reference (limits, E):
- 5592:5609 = 5608.47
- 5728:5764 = 5735.14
